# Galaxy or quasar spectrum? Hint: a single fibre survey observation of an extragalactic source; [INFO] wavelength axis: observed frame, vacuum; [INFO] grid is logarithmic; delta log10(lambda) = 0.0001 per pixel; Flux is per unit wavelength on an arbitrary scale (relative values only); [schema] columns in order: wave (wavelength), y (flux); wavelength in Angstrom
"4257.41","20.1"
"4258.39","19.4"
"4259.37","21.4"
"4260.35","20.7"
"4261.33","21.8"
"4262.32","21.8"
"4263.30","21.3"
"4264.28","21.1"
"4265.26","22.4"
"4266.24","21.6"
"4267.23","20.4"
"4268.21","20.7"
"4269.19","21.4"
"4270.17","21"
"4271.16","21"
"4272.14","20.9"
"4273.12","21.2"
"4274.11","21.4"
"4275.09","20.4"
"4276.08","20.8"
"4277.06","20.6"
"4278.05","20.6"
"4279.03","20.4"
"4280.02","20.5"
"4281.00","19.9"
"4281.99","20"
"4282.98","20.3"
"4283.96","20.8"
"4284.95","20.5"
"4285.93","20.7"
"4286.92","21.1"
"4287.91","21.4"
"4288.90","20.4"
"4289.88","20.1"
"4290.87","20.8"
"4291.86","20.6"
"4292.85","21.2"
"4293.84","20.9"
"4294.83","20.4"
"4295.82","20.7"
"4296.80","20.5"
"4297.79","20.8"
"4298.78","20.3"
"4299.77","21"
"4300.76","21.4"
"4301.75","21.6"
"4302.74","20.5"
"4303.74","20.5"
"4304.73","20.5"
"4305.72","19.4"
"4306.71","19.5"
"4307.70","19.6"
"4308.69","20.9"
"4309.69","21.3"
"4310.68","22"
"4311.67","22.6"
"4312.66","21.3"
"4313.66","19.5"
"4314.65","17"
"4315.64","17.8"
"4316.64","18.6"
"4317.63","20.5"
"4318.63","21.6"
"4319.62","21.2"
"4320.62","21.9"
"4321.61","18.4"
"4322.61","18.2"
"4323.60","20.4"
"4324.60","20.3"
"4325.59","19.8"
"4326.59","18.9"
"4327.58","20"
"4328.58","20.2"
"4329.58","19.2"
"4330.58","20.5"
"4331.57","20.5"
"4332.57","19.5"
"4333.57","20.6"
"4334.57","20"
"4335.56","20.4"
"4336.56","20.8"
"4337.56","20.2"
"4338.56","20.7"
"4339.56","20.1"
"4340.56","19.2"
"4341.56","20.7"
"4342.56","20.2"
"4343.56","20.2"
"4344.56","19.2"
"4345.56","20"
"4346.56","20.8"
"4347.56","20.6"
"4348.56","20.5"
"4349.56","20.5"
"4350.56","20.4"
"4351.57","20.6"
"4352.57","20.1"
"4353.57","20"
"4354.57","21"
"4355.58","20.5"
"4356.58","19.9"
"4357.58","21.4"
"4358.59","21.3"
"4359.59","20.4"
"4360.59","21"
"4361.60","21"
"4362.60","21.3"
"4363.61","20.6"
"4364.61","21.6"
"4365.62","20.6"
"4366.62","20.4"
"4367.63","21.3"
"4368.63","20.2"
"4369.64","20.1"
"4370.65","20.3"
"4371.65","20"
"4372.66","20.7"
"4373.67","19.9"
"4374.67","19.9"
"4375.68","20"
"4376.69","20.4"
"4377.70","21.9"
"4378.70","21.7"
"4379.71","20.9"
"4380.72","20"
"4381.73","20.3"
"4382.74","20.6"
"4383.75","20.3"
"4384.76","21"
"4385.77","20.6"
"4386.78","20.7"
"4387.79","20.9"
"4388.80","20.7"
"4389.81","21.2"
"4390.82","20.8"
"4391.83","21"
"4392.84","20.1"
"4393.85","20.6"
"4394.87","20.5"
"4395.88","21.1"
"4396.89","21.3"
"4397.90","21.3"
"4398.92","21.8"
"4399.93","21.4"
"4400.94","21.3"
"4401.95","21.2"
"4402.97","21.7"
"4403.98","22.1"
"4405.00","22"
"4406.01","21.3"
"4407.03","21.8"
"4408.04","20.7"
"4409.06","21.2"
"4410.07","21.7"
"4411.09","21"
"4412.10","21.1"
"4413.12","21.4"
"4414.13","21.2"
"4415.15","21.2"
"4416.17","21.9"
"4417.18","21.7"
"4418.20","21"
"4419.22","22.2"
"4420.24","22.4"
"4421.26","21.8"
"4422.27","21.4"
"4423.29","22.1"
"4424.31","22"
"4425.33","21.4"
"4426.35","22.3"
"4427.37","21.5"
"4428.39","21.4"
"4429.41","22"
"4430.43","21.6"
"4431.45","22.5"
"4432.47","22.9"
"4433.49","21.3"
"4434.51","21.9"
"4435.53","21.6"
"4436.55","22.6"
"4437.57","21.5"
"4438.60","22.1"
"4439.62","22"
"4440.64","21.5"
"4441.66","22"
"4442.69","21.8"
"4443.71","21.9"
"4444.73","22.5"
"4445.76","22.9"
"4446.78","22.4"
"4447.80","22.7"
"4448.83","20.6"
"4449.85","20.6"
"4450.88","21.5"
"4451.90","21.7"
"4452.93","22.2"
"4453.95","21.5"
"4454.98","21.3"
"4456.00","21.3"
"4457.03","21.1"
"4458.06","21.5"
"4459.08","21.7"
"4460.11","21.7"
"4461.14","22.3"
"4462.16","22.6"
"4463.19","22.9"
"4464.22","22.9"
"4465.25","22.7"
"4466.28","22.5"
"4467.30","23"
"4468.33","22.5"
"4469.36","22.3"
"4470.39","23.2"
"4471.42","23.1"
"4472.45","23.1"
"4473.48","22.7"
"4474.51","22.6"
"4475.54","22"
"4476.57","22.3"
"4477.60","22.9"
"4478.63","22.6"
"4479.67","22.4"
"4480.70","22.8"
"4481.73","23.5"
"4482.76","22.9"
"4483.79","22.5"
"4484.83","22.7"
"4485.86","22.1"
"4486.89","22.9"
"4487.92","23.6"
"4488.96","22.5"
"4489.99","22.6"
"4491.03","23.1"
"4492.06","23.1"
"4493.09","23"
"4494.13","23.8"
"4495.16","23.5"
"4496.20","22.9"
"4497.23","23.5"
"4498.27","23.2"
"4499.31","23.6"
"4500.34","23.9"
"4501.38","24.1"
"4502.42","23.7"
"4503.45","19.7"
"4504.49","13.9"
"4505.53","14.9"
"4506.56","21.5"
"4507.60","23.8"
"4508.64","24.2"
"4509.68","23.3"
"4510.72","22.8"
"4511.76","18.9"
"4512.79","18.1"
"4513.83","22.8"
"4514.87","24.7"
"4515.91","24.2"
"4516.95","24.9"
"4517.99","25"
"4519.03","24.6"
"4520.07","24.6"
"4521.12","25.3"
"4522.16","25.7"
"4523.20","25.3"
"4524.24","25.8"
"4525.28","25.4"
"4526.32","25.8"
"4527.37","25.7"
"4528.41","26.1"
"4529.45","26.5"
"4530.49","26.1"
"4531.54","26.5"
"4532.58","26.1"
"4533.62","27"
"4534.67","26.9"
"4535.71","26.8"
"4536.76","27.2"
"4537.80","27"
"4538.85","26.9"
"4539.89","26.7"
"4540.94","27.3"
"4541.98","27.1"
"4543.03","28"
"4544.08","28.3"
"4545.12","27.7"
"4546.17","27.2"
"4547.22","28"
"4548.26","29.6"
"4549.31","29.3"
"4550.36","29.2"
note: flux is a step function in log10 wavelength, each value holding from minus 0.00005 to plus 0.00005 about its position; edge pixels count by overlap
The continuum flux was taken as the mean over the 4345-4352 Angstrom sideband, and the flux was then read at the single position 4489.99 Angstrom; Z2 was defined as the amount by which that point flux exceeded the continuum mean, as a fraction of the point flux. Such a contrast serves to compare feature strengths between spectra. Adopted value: 0.094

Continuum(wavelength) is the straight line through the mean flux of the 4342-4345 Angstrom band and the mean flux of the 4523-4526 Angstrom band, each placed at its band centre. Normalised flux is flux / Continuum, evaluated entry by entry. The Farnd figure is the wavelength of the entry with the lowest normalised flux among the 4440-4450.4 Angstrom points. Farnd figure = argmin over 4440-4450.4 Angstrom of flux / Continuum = 4449.85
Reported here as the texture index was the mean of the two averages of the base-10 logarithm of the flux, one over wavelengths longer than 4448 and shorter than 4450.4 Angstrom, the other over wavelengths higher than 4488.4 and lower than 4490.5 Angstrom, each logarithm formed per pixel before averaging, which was 1.334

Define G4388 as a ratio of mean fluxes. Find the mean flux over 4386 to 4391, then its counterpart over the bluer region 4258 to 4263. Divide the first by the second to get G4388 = 0.99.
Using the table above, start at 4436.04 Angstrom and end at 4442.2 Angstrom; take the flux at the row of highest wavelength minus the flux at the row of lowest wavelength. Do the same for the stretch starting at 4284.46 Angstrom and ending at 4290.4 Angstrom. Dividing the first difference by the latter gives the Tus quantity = 1.5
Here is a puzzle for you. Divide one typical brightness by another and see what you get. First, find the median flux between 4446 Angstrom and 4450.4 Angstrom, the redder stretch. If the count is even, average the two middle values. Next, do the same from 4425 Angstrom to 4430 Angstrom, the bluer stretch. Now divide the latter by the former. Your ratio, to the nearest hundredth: 1.00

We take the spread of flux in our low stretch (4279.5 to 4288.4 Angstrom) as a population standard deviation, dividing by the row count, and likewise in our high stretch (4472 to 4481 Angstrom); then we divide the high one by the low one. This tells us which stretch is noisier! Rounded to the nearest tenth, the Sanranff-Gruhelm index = 0.7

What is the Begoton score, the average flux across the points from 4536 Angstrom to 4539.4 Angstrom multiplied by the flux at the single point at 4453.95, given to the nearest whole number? 581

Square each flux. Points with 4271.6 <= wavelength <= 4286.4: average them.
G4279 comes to 425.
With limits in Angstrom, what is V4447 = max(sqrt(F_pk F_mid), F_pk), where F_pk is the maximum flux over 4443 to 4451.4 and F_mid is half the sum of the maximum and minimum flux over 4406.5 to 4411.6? 22.9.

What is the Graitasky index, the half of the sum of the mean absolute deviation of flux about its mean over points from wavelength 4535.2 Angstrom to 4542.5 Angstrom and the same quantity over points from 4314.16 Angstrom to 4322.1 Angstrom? 0.92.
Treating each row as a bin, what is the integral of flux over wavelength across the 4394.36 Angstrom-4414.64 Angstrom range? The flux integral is 433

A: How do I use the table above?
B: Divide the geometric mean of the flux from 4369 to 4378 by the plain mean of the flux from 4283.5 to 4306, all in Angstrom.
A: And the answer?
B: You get 0.983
